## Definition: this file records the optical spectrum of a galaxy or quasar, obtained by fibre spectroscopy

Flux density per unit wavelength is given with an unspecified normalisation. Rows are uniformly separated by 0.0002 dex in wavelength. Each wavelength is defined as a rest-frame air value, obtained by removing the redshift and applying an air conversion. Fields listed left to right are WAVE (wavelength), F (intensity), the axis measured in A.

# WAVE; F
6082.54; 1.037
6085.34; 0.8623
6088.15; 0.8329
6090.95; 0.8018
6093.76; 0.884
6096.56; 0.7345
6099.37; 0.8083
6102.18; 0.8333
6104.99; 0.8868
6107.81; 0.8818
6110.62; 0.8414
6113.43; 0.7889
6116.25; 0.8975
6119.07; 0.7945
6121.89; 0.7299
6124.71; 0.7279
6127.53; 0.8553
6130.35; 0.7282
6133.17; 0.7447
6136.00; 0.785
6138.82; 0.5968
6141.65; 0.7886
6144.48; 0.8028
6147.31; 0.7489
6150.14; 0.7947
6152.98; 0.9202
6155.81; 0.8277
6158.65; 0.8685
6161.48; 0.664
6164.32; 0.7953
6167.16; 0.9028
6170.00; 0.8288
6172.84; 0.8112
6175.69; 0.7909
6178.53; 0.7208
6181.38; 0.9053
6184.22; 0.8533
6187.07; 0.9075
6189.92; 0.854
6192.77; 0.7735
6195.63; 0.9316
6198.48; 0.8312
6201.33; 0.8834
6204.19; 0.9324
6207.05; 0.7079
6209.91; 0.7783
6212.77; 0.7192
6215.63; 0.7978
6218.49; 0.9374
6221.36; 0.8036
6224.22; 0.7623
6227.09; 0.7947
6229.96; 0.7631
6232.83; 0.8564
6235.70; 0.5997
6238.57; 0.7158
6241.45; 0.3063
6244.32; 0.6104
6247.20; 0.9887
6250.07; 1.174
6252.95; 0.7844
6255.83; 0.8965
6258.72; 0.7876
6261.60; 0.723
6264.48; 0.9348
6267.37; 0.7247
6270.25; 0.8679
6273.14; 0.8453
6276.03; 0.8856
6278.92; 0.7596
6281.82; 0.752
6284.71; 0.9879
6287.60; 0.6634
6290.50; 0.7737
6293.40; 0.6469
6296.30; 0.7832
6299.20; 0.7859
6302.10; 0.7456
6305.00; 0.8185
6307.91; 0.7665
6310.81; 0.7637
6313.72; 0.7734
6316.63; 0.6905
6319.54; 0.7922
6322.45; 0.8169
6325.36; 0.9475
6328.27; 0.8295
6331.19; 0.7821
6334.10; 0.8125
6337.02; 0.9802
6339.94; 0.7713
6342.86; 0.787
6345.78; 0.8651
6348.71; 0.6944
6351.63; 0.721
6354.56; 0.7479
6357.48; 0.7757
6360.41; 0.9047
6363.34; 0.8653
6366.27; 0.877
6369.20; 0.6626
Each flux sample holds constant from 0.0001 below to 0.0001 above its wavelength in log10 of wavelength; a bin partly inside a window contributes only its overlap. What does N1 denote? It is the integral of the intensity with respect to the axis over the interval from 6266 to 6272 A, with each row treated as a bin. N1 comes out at 4.80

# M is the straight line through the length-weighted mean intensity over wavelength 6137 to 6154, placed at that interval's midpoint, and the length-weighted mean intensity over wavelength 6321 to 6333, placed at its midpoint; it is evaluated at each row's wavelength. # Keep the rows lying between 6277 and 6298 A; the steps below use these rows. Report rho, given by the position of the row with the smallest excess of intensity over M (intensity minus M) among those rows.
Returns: 6293.40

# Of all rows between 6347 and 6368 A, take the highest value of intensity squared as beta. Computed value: 0.818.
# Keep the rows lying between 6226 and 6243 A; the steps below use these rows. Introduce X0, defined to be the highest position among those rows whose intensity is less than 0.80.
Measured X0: 6241.45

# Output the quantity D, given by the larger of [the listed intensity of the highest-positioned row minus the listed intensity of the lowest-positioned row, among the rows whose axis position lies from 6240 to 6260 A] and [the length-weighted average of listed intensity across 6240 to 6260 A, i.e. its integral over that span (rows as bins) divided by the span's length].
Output 0.79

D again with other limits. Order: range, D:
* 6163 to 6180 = 0.81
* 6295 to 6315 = 0.78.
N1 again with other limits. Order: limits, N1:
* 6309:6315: 4.61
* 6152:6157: 4.36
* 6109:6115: 4.92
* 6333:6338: 4.47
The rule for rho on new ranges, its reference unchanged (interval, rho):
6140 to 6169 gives 6161.48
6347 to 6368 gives 6348.71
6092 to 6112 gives 6096.56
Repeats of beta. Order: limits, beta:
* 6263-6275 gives 0.874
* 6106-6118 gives 0.806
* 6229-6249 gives 0.978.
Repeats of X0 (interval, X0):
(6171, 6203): 6192.77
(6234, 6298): 6296.30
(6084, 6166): 6164.32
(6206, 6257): 6252.95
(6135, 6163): 6161.48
